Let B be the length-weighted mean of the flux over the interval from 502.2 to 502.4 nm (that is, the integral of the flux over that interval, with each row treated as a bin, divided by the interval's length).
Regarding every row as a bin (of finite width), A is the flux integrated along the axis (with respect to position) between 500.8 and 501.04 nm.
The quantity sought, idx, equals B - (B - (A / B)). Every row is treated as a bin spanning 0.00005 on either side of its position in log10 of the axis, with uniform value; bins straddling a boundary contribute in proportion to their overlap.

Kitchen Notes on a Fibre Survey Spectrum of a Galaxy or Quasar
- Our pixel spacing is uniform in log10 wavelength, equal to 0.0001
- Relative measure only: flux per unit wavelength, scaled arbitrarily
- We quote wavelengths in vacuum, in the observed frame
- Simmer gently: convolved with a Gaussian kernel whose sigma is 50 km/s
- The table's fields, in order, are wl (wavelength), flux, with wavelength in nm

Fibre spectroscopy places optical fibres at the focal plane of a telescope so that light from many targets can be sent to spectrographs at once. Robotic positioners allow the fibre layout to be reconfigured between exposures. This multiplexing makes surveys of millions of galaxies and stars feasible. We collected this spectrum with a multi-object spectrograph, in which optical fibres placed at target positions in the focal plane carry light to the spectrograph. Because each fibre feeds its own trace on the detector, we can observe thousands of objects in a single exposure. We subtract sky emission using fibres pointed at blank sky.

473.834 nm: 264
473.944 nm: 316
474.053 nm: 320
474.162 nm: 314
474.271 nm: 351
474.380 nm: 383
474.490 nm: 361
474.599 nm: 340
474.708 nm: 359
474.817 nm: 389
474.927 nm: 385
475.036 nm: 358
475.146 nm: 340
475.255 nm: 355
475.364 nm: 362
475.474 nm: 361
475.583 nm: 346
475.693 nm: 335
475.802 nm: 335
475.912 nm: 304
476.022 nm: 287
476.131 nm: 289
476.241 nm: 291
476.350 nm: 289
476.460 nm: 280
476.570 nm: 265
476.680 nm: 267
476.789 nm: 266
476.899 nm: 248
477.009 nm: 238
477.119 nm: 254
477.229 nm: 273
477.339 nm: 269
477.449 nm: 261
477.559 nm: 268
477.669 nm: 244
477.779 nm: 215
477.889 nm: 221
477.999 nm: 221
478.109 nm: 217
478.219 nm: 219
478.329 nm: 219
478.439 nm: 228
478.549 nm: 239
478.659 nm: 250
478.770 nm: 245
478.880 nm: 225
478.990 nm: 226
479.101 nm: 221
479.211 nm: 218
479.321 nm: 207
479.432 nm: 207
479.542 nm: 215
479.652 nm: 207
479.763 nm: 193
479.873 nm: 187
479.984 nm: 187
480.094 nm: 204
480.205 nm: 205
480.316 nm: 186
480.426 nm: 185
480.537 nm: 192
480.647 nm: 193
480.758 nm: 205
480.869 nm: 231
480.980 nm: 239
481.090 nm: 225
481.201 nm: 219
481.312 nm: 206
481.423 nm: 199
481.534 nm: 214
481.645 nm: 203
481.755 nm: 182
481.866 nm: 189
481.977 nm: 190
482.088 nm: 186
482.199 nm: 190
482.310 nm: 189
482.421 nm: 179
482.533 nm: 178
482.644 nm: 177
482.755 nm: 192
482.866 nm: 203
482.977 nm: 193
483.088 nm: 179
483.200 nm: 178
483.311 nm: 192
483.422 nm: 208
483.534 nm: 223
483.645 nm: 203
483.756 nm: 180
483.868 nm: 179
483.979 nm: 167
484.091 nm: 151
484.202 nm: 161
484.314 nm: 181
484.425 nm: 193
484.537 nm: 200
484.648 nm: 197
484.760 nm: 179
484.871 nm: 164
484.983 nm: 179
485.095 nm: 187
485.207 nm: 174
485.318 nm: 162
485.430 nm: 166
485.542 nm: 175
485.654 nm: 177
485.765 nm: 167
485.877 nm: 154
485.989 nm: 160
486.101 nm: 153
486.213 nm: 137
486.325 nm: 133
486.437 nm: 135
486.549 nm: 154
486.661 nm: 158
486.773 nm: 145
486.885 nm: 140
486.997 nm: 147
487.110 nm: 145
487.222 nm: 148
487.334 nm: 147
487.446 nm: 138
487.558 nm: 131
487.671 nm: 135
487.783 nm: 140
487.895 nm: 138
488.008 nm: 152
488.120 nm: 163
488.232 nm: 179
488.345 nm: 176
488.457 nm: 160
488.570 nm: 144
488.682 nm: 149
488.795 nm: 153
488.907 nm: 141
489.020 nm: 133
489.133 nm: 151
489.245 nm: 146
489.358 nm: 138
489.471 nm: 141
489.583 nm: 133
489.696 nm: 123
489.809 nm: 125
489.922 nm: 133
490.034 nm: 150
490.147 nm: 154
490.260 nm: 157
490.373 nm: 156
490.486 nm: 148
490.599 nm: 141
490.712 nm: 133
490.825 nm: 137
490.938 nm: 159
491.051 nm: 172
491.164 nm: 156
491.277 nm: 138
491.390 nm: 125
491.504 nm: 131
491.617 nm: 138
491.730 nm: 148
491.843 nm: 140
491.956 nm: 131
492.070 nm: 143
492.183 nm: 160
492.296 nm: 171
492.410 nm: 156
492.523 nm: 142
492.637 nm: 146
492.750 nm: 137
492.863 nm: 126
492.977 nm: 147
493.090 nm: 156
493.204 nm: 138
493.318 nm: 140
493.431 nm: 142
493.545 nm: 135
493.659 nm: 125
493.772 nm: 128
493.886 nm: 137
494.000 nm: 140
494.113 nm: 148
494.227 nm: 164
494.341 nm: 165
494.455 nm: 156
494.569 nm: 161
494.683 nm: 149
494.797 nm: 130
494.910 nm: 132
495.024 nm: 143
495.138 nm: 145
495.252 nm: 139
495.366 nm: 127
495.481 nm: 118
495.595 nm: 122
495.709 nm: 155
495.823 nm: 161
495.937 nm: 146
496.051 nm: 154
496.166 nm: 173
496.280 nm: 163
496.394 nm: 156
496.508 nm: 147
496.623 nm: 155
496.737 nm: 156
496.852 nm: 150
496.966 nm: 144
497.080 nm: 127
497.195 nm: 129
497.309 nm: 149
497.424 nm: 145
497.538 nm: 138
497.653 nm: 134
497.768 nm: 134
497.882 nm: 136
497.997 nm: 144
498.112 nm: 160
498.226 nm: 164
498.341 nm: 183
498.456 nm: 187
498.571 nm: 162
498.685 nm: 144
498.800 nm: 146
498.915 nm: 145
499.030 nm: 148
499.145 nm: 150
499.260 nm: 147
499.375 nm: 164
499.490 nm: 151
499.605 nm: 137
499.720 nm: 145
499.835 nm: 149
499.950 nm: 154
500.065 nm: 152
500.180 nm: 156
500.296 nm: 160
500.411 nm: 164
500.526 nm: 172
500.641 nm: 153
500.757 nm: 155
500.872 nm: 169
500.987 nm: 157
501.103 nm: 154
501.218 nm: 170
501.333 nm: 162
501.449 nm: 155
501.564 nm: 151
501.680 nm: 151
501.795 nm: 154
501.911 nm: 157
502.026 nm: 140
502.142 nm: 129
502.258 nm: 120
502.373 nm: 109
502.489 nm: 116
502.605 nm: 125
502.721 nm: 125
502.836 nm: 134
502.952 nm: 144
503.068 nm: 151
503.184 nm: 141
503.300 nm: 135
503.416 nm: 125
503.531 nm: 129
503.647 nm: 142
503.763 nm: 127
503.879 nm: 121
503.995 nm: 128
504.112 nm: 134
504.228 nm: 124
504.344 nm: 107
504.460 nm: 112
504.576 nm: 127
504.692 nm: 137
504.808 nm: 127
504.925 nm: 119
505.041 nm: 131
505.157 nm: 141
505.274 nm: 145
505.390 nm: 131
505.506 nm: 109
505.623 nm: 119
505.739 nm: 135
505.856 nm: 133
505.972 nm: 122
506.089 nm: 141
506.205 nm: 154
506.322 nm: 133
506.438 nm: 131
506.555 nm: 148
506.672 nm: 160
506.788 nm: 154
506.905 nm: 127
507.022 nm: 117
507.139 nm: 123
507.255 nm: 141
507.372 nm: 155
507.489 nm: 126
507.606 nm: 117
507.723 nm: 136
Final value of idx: 0.34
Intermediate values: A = 39.1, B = 116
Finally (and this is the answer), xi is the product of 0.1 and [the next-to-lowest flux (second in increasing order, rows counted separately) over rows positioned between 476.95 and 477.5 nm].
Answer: 25.4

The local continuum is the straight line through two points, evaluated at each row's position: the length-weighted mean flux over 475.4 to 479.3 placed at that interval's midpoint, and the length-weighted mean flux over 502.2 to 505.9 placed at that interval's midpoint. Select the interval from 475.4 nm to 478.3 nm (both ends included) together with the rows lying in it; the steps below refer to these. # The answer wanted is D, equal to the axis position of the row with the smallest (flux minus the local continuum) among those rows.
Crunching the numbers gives 477.779 nm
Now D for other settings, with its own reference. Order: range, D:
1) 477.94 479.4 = 479.321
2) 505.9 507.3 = 505.972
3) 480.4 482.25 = 480.426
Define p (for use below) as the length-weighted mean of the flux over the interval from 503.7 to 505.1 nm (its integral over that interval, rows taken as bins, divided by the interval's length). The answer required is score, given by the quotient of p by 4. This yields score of 31.1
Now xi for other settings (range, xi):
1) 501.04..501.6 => 15.4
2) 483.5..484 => 17.9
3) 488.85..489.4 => 13.8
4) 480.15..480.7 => 18.6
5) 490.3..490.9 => 13.7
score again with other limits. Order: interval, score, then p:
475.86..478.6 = 63.7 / 255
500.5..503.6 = 35.9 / 144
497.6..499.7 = 38.0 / 152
